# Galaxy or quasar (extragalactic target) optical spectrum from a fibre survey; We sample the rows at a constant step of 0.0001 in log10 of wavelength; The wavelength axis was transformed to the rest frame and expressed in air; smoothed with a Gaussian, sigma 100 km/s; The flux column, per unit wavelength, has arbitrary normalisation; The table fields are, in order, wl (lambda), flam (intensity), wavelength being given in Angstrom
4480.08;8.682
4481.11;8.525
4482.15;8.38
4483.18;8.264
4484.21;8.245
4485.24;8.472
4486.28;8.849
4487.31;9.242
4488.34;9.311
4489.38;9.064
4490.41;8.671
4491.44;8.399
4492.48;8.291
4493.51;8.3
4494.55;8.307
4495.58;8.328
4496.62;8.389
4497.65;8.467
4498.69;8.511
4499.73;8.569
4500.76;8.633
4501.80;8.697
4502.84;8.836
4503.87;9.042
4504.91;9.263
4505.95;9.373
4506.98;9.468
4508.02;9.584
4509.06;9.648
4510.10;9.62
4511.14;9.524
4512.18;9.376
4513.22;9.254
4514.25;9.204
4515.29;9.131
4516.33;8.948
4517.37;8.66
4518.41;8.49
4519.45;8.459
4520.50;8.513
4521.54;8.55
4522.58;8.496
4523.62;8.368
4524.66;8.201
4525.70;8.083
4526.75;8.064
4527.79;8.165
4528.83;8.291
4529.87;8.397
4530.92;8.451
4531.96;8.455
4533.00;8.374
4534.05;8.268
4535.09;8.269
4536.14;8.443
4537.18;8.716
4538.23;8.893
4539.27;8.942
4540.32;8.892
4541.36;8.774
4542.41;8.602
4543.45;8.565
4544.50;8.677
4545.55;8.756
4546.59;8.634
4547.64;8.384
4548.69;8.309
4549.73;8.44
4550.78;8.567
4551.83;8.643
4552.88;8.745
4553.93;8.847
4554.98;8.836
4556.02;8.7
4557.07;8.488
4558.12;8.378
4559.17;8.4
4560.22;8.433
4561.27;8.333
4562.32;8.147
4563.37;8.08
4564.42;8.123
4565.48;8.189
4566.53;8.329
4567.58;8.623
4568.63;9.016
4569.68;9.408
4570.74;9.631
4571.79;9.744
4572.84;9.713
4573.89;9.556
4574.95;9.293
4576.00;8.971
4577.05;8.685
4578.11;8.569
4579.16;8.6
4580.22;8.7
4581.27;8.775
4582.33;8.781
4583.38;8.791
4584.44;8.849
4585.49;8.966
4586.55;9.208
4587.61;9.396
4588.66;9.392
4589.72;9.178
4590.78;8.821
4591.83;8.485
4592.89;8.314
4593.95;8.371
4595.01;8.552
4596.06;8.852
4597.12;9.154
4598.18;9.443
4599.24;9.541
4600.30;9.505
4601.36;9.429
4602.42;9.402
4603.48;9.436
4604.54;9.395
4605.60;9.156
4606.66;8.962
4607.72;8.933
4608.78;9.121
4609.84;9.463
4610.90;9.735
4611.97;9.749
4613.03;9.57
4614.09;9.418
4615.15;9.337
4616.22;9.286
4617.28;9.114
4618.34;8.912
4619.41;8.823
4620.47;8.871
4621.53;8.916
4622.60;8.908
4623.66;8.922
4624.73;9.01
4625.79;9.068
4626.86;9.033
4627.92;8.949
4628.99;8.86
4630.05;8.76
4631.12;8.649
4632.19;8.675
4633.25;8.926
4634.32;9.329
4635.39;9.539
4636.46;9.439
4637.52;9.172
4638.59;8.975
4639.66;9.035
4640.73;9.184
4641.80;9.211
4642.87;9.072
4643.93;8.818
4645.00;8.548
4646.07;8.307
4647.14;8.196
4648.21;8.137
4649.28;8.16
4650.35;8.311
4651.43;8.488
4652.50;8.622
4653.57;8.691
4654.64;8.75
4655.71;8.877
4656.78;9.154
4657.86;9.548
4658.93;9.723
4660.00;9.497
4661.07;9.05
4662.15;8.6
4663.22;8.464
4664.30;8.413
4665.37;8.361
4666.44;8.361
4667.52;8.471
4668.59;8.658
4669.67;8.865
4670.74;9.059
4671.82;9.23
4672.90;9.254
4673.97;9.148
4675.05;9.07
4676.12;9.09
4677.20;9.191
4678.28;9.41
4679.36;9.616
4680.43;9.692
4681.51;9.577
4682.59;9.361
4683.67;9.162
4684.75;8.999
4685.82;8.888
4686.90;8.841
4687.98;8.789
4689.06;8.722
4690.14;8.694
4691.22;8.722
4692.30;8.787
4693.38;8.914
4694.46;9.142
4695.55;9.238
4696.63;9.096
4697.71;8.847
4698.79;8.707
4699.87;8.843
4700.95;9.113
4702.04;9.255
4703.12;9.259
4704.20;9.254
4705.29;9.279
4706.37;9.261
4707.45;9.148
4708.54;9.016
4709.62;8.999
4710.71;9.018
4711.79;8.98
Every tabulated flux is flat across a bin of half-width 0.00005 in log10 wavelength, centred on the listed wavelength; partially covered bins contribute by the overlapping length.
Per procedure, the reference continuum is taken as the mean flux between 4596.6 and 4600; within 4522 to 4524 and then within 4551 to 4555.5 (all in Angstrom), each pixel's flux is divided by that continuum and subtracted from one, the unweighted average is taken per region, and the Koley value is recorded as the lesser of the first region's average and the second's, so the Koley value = 0.07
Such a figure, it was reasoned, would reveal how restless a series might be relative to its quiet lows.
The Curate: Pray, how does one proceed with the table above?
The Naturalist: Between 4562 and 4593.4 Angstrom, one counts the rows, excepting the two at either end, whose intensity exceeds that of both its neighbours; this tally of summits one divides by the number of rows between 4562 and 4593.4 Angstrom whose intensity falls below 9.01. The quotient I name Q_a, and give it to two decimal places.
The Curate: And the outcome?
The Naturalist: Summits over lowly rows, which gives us 0.11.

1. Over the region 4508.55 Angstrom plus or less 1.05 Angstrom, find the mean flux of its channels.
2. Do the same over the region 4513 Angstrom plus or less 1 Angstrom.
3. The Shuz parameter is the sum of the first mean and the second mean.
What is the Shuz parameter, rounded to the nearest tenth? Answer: 18.9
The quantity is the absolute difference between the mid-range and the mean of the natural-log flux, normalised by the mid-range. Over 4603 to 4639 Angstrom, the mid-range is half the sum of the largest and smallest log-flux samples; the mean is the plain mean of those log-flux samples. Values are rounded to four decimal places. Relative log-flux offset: 0.0028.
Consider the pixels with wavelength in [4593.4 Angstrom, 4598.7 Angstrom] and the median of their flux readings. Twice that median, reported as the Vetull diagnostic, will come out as 17.7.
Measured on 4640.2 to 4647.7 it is 17.6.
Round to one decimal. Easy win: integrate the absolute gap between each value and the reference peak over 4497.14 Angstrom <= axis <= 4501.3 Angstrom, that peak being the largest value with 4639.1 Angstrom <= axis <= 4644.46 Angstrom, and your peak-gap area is 2.8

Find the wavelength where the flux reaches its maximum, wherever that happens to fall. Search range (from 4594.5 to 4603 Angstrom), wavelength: 4599.24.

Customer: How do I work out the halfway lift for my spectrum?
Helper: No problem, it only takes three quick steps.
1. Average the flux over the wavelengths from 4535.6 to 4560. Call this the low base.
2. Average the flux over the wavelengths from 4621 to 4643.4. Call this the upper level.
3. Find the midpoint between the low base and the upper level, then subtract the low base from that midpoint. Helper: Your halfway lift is 0.20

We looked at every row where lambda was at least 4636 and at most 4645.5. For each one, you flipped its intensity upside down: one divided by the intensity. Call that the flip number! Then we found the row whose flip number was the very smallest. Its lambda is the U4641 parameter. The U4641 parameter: 4636.46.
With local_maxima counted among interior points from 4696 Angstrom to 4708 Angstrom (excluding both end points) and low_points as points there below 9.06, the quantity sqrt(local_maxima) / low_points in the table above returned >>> 0.47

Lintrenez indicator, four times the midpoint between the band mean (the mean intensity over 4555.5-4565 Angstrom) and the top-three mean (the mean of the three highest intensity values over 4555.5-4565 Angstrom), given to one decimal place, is 33.8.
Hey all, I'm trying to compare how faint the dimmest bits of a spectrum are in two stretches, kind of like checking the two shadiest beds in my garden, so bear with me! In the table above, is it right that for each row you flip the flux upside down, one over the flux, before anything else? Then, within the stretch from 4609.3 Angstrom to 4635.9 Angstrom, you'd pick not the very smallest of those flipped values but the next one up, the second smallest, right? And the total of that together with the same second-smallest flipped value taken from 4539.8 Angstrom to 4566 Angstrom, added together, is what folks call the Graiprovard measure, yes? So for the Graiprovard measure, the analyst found 0.216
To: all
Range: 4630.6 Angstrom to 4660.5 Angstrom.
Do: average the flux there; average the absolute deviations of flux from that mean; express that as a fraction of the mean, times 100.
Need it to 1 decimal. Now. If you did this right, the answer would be 4.2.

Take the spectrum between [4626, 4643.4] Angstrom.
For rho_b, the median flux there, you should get 9.03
